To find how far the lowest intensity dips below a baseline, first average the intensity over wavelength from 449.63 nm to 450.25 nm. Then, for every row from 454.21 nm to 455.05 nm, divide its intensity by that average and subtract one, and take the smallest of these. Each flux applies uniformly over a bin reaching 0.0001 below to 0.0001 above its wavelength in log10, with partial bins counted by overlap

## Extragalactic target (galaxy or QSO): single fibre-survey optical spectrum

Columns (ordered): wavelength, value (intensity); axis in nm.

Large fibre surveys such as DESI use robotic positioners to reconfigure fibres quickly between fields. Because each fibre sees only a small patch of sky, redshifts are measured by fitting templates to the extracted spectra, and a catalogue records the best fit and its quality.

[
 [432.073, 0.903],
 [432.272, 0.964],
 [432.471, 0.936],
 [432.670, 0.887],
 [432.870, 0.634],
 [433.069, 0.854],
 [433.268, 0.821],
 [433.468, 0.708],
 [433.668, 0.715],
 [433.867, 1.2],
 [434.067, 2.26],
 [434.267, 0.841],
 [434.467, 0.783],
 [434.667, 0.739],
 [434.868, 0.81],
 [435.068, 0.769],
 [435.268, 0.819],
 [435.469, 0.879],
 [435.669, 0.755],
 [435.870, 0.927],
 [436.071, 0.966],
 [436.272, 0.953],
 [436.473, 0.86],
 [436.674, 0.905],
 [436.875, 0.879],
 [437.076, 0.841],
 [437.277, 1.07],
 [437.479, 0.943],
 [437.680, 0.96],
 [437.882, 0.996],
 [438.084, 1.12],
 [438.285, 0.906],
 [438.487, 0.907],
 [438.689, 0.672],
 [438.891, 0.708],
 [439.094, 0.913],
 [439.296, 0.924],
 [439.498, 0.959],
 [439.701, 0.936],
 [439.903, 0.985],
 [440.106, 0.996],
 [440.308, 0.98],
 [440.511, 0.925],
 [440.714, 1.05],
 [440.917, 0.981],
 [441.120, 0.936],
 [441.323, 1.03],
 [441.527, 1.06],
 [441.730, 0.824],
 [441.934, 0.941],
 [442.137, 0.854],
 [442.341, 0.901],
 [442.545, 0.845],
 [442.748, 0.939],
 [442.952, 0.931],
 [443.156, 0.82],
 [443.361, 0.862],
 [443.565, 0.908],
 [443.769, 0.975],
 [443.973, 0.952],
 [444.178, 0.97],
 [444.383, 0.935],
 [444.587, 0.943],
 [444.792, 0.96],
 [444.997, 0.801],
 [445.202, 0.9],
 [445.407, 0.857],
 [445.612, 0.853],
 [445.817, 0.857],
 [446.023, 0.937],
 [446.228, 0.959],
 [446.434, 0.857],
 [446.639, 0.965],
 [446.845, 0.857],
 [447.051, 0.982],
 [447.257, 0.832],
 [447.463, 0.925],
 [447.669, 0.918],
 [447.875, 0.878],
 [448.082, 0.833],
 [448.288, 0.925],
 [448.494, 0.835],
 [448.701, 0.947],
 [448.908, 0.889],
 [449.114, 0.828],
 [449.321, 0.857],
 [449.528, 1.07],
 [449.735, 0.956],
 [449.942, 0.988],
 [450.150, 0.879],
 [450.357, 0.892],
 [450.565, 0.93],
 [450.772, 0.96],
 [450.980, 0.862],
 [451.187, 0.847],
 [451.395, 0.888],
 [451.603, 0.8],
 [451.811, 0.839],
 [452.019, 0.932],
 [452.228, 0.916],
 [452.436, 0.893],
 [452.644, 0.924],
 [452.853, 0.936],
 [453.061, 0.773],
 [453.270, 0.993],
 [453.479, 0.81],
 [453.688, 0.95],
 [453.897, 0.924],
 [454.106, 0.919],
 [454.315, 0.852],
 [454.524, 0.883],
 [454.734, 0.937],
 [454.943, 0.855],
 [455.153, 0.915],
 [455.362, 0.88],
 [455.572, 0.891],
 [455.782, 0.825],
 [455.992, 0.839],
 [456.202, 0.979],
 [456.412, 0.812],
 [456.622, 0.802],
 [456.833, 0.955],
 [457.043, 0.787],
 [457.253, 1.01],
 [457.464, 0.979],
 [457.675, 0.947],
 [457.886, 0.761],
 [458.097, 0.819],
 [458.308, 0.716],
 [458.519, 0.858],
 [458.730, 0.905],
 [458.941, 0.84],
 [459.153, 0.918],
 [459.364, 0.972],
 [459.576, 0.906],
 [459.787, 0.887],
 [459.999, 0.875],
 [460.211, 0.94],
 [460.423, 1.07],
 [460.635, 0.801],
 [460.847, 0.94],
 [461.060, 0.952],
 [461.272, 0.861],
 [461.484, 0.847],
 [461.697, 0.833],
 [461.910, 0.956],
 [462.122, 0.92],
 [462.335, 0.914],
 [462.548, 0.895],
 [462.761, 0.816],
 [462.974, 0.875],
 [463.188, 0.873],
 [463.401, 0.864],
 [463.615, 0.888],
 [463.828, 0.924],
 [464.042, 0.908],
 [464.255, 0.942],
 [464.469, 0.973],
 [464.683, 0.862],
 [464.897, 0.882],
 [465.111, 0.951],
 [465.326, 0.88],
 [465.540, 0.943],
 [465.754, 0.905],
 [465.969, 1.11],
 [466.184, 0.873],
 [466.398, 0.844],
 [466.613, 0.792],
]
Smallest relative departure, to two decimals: -0.09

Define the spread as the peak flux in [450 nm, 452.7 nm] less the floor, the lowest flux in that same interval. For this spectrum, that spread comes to 0.160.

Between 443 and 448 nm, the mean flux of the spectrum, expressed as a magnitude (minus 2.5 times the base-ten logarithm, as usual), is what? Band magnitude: 0.109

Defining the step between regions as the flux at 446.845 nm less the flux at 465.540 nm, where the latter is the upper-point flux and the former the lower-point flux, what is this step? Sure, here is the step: -0.09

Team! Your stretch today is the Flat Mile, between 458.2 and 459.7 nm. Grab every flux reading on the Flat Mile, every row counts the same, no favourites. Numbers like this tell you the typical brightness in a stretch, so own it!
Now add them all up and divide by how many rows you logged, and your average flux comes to 0.874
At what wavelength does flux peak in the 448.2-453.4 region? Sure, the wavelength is 449.528 nm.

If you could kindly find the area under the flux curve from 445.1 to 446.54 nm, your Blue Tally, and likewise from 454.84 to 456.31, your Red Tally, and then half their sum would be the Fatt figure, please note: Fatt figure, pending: 1.29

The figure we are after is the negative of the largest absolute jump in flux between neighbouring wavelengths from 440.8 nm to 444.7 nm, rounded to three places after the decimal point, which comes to -0.236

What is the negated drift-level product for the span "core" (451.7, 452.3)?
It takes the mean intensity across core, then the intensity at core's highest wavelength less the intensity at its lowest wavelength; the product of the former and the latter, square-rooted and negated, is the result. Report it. -0.26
